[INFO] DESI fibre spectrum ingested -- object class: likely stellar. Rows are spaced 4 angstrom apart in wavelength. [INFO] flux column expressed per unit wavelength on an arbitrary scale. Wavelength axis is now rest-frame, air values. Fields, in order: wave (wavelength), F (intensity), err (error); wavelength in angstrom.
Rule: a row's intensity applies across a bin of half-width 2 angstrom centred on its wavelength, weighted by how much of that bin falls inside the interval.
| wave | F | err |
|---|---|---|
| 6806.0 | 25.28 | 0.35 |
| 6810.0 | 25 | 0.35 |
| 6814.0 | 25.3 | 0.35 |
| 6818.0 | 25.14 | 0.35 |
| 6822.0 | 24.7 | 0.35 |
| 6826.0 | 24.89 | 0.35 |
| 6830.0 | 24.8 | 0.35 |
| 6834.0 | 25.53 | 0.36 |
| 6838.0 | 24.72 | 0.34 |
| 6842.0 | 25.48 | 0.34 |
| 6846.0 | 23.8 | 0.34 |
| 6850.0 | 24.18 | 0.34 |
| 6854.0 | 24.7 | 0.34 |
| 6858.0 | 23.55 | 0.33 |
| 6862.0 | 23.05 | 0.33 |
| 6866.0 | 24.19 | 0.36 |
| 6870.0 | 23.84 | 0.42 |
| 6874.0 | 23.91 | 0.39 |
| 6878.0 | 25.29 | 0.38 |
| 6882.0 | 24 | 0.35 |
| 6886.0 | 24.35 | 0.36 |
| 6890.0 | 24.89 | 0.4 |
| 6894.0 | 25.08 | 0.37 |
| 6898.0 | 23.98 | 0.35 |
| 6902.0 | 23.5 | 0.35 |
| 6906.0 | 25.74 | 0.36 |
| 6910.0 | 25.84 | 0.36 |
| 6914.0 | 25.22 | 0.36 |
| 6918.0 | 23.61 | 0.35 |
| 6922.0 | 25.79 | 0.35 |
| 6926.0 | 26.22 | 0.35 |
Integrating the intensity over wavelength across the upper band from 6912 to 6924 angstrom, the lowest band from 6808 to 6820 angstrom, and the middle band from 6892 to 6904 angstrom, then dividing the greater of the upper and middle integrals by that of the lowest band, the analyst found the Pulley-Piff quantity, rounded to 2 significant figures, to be 0.99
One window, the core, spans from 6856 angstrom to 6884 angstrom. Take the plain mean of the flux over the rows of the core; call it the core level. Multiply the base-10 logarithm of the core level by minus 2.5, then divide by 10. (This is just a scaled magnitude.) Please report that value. -0.3449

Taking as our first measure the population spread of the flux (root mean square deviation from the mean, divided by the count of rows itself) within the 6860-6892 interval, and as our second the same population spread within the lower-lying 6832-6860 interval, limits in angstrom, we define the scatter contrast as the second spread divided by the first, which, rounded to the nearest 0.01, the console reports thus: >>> 1.12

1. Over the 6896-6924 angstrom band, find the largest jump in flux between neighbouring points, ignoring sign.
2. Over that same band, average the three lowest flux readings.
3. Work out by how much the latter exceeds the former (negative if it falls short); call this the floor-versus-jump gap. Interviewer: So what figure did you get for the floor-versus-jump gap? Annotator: 21.5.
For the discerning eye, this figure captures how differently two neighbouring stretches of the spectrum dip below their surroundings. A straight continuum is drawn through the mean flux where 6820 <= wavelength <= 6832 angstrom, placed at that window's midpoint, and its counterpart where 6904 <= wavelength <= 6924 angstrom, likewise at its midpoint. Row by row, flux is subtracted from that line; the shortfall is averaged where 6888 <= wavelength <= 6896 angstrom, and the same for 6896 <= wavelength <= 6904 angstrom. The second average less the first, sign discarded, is 1.3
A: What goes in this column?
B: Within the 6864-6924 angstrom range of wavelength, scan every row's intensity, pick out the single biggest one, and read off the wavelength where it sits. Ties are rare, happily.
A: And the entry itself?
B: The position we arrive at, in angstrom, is 6910.0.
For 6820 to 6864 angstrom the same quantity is 6834.0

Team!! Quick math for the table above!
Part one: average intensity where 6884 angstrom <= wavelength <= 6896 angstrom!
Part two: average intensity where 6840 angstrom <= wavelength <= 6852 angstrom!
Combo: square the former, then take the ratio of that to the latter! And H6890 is 25.1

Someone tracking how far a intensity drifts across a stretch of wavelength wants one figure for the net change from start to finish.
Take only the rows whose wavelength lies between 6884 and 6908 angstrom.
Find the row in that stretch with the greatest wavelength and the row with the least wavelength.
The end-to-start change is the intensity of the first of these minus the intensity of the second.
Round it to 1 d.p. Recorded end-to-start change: 1.4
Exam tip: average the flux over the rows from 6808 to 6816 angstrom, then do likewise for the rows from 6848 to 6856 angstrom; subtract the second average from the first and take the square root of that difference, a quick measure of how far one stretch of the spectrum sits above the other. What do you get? 0.84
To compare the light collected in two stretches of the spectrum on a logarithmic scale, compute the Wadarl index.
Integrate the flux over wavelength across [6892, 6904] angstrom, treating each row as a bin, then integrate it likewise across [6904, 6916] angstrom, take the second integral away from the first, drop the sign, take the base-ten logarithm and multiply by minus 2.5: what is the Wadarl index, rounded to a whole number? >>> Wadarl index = -3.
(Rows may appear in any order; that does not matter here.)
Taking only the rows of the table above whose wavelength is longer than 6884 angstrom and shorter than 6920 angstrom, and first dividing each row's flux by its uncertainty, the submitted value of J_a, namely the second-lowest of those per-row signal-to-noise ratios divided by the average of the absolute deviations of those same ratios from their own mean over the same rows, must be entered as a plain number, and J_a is 34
